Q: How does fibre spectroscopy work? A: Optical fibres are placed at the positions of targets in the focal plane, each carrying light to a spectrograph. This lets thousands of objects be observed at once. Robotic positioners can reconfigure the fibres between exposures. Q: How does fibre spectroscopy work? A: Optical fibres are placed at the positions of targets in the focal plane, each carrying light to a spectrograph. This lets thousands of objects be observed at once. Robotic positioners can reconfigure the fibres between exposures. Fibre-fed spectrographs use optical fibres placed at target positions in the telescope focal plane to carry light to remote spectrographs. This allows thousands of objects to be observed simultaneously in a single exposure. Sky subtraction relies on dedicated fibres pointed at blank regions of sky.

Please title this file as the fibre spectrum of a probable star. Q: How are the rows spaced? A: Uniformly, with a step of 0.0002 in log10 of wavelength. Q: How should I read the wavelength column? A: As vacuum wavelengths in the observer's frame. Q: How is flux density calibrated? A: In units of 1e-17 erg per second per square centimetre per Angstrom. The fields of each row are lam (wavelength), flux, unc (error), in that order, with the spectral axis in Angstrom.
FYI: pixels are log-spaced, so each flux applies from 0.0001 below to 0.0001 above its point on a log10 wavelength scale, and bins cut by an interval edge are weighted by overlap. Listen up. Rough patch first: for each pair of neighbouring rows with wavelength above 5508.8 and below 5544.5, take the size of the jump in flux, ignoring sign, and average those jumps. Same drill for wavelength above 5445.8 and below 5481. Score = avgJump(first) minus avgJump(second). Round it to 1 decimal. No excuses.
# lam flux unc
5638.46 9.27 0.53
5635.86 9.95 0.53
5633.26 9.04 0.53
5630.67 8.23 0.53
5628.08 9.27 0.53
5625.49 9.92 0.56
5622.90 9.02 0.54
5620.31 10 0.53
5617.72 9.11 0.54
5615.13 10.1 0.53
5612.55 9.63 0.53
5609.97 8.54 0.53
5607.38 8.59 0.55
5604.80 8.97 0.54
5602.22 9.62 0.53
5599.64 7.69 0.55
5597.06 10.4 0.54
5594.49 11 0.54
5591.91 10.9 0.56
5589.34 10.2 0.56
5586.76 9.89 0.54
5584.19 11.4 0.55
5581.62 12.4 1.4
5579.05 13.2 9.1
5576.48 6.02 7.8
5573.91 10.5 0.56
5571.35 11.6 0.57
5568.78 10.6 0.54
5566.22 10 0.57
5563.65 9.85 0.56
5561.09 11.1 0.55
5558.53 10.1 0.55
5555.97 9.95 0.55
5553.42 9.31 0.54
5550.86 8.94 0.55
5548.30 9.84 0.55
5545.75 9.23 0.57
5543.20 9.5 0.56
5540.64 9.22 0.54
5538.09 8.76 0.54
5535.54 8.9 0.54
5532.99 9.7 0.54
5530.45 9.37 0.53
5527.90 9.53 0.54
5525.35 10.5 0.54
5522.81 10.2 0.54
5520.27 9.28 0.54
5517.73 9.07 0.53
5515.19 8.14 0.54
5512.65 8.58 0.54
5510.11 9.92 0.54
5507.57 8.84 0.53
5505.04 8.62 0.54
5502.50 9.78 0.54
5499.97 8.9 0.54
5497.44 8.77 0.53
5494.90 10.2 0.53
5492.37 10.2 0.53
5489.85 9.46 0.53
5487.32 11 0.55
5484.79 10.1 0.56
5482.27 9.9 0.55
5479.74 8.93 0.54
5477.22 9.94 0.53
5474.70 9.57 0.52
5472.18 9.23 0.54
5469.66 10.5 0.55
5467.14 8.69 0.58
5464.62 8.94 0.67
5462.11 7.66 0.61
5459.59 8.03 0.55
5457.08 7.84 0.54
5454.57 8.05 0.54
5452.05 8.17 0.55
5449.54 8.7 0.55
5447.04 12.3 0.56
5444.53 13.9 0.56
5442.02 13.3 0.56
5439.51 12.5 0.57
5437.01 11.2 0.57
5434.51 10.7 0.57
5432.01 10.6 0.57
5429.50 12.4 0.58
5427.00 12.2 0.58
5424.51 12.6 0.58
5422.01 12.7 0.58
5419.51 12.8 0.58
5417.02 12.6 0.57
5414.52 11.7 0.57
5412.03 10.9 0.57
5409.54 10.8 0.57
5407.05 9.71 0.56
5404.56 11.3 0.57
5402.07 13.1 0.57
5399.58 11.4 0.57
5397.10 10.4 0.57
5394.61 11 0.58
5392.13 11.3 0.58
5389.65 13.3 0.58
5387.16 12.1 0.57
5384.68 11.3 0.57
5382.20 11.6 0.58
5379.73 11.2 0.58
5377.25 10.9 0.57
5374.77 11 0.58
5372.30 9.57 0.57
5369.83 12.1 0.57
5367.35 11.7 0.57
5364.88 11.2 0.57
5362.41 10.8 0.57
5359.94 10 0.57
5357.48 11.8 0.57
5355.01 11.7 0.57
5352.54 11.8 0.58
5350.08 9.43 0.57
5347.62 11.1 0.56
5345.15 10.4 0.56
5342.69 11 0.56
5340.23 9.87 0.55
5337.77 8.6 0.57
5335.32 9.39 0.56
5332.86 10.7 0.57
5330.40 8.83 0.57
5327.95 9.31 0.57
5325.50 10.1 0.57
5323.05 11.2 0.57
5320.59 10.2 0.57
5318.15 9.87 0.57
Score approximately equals -0.3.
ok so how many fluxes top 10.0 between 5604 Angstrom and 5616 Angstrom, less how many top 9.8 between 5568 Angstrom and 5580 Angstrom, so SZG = -3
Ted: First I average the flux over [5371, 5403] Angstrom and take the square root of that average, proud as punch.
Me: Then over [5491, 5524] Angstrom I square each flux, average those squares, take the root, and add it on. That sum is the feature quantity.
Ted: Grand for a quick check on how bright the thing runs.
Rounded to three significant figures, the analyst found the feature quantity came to 12.7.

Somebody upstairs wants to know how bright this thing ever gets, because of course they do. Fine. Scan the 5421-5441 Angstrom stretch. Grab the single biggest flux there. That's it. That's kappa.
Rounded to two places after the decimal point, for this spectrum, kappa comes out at 12.70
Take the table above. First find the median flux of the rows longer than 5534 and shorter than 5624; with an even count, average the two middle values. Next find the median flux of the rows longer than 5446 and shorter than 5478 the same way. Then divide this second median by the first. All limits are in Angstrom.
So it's 0.88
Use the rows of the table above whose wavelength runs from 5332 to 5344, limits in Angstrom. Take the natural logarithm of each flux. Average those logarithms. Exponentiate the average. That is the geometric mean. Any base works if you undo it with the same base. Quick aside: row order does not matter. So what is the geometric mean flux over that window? 9.9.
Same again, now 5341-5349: 10.8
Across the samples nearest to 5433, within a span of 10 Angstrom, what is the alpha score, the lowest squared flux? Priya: 112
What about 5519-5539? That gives 77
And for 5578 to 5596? 98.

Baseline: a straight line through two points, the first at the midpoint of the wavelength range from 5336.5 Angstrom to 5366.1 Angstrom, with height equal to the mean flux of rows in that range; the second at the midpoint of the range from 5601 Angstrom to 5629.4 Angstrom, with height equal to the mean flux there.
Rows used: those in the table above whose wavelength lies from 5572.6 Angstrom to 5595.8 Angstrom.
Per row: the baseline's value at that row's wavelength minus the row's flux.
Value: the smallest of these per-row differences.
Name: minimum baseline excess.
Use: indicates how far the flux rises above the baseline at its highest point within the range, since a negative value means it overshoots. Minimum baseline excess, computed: -3.7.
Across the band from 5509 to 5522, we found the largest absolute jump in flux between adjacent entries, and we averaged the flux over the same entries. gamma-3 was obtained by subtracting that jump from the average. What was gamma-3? 7.7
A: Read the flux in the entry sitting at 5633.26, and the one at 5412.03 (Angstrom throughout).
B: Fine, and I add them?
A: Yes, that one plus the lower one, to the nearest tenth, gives 19.9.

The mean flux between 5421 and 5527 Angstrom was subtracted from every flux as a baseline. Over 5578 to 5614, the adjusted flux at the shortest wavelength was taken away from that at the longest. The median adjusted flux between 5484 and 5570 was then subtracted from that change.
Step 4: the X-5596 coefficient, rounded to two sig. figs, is -3.1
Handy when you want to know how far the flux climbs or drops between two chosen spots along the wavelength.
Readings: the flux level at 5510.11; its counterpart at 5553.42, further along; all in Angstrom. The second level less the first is -0.61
